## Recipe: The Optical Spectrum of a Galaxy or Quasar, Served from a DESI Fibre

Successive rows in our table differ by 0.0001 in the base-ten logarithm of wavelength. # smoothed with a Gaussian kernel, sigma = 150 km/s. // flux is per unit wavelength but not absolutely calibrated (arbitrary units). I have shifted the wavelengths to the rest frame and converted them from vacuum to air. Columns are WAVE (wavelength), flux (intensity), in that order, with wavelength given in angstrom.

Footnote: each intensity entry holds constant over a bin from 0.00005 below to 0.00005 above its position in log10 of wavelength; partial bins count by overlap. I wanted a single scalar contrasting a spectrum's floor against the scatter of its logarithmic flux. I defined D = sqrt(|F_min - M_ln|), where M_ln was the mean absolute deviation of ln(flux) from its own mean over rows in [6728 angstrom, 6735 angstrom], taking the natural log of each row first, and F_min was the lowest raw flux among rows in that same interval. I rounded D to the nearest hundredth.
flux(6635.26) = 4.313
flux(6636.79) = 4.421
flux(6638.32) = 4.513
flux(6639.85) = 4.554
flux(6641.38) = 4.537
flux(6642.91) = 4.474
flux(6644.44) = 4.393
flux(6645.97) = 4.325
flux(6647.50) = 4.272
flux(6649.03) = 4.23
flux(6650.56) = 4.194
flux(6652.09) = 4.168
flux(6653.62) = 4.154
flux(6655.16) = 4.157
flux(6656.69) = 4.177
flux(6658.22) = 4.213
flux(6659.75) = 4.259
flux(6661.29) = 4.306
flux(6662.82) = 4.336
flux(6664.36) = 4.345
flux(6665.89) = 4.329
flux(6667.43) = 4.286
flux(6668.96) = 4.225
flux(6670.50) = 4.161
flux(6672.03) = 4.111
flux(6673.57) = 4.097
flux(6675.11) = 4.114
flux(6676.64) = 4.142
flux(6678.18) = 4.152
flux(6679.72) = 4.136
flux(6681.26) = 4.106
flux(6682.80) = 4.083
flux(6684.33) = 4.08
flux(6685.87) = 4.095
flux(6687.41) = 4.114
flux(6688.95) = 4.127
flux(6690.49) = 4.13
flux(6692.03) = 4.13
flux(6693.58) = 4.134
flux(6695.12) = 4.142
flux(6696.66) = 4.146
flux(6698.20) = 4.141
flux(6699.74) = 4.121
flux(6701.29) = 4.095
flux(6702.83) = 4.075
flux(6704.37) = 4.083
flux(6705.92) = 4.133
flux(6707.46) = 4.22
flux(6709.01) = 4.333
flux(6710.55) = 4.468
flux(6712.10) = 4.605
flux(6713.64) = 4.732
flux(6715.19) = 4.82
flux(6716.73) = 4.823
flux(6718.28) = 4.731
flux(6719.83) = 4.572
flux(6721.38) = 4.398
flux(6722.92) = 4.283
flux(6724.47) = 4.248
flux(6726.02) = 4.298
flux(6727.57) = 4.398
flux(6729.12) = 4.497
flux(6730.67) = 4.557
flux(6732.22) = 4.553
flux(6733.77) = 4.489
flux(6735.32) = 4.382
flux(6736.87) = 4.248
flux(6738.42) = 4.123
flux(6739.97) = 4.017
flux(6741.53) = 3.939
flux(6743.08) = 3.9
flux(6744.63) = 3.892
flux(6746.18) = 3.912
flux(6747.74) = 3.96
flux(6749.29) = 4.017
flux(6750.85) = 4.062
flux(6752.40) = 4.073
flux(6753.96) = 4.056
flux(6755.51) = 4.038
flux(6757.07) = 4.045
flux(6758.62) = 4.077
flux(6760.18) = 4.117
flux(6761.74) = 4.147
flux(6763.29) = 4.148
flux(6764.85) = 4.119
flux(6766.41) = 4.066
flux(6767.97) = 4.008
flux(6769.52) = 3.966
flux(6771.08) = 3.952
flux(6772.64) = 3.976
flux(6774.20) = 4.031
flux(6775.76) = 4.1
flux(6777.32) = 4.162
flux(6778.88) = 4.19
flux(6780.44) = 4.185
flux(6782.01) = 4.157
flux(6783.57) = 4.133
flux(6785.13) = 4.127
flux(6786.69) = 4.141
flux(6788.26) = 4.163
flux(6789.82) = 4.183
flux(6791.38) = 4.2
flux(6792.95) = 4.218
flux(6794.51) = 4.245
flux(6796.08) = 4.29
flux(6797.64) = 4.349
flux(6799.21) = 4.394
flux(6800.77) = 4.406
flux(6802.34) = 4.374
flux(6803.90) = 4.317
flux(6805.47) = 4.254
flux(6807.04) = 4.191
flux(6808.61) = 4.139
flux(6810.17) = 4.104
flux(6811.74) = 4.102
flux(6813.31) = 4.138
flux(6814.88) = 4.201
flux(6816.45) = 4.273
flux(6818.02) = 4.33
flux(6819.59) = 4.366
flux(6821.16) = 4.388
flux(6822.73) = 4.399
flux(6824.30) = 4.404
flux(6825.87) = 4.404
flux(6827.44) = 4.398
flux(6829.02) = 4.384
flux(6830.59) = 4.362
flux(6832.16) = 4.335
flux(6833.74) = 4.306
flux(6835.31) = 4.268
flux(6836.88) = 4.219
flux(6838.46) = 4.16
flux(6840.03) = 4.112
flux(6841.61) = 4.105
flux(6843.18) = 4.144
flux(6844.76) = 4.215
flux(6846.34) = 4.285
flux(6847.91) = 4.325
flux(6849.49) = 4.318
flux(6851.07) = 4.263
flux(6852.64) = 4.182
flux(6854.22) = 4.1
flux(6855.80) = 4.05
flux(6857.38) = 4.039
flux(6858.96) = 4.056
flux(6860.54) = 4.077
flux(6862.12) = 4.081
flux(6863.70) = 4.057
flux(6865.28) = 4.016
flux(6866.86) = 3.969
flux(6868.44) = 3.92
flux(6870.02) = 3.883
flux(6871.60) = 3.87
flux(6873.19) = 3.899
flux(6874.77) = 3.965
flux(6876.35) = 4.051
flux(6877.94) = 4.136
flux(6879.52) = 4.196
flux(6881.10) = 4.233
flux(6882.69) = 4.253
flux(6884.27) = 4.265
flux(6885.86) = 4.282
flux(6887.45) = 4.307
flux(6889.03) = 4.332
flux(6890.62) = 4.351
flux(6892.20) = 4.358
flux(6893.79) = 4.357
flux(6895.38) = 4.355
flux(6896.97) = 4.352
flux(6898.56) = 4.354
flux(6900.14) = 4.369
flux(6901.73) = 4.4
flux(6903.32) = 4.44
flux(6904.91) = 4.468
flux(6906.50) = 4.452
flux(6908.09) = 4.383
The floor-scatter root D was 2.12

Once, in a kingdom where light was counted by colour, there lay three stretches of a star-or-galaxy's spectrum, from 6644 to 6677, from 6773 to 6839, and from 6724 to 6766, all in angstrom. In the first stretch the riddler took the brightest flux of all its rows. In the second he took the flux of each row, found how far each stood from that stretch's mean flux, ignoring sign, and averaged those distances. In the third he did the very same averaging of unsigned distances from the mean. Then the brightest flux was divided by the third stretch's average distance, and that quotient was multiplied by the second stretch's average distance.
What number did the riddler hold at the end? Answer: 2.5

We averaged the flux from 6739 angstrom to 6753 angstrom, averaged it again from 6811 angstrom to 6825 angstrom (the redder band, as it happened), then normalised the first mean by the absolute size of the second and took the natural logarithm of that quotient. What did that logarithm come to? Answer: -0.076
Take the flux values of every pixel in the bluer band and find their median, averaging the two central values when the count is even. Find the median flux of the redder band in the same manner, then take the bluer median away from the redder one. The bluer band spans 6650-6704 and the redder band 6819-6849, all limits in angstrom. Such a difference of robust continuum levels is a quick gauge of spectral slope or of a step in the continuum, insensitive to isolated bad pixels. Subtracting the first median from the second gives 0.18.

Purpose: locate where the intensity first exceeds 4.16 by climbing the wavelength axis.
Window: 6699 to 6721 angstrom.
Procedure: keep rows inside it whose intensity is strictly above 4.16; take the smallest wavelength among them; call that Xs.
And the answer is 6707.46 angstrom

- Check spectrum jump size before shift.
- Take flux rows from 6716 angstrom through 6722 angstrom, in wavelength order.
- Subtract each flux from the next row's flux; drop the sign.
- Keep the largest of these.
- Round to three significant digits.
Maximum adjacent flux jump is 0.174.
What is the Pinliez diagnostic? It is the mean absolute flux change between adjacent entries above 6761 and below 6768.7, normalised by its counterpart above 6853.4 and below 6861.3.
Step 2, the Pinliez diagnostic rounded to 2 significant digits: 1.4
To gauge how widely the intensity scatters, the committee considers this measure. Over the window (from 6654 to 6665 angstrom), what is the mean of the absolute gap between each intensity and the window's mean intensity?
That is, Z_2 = 0.06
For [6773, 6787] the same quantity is 0.03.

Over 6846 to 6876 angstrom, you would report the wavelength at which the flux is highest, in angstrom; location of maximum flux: 6847.91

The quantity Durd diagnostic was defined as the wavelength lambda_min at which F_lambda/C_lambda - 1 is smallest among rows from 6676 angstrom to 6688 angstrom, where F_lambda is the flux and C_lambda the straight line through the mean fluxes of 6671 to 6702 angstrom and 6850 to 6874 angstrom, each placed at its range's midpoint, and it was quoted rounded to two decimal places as 6684.33 angstrom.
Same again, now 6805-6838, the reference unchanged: 6811.74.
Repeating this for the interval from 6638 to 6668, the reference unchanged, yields 6653.62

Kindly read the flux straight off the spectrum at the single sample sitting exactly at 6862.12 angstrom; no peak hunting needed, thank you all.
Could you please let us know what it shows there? 4.081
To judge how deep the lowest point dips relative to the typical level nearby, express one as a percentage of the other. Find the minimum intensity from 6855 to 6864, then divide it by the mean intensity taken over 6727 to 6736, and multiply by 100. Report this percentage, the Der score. 90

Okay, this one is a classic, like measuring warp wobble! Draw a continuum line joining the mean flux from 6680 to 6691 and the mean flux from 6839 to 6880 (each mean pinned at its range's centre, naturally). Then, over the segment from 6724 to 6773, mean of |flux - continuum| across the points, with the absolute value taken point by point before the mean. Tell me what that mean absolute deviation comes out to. 0.15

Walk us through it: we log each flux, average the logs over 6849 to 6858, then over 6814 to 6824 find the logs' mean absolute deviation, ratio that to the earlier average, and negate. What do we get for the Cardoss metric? -0.010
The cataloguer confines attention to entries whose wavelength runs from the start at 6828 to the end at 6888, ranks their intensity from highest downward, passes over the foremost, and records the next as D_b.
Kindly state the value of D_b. 4.362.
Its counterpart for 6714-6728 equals 4.82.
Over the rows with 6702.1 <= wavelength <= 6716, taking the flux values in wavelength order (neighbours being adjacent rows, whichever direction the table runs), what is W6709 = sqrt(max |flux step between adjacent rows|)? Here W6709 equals 0.37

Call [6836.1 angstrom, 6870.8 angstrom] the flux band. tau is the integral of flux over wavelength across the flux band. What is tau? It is 142.9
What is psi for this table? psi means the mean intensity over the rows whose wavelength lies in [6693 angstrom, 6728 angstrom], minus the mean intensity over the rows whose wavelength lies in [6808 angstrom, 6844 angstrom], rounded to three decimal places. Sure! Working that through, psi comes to 0.085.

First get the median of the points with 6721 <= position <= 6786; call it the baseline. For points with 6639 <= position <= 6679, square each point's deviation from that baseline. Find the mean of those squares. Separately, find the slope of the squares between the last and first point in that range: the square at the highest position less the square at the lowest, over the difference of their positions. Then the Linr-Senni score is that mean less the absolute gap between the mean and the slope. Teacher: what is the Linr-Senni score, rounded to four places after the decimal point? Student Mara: -0.0049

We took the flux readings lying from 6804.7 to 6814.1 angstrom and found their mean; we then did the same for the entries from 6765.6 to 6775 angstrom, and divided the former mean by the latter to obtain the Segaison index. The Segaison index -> 1.04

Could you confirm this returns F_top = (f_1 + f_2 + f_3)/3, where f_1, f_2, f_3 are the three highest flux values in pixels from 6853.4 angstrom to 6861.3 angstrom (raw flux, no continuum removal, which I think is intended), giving 4.08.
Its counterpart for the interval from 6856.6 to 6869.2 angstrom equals 4.07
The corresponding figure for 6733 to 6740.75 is 4.37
